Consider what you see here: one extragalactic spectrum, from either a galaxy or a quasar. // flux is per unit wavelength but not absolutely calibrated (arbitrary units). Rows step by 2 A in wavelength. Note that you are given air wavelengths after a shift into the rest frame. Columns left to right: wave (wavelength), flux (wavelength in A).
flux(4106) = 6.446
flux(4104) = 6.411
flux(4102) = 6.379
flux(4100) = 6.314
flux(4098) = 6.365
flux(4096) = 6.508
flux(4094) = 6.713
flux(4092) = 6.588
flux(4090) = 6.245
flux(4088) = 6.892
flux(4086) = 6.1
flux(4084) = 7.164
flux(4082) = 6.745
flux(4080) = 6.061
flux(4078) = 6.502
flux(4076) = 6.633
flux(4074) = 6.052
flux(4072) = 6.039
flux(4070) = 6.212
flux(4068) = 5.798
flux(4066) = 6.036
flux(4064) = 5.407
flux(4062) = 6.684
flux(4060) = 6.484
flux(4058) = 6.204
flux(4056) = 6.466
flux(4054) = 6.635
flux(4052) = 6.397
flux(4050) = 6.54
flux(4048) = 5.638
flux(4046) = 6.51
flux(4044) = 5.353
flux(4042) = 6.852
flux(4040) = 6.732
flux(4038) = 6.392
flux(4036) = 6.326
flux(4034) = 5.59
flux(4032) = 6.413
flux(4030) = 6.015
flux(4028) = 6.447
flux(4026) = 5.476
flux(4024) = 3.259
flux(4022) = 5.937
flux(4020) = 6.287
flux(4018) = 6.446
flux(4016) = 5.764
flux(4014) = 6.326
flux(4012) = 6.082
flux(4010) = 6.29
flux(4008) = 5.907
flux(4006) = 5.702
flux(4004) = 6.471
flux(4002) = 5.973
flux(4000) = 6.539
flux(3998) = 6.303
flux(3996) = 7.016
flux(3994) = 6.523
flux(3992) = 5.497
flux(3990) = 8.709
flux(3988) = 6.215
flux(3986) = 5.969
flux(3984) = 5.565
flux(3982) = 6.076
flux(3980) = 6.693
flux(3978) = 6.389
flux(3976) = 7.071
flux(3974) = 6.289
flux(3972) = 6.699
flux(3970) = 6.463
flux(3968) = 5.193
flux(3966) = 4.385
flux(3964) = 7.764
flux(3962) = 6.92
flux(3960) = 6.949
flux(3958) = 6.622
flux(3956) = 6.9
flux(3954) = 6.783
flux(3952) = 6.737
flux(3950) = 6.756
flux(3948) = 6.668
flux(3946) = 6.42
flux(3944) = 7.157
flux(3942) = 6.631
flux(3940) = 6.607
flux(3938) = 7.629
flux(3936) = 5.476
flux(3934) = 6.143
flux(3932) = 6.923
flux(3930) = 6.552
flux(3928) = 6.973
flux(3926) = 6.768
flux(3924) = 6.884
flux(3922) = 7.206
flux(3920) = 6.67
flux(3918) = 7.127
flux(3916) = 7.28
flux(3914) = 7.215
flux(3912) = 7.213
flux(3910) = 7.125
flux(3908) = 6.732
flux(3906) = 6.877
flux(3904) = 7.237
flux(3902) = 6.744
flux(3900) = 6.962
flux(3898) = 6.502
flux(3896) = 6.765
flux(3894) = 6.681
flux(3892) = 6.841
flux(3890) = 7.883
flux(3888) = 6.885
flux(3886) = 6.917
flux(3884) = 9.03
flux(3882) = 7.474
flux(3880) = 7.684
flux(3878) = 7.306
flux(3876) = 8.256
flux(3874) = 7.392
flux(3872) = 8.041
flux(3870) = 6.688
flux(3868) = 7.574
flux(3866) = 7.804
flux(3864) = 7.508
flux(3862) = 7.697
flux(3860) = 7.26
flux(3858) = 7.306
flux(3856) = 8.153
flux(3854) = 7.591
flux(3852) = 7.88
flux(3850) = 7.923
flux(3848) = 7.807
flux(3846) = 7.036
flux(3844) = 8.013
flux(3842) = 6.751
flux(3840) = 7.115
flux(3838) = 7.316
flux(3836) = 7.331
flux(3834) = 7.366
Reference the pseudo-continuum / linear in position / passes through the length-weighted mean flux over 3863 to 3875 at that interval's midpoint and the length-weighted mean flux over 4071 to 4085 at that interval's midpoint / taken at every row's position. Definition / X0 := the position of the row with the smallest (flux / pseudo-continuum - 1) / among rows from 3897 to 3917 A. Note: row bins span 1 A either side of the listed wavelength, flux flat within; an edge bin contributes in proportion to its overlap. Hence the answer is 3898 A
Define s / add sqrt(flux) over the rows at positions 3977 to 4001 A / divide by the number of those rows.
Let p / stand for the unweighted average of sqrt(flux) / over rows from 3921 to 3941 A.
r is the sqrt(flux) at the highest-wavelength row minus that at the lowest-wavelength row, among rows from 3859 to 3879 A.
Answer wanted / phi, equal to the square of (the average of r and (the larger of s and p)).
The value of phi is 1.69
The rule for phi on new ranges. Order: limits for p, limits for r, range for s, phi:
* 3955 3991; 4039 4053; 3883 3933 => 1.67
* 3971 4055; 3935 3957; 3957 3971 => 1.95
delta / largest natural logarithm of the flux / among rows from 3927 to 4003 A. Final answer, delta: 2.16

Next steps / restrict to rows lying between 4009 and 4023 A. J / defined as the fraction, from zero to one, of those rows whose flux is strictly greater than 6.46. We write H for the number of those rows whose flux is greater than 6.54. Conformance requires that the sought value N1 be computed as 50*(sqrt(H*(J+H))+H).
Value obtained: 0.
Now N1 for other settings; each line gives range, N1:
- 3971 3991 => 410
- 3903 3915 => 624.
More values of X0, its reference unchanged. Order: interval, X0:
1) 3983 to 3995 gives 3992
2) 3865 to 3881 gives 3870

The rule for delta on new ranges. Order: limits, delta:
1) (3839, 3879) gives 2.11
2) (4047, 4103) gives 1.97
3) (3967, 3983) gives 1.96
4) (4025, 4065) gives 1.92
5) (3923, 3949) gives 2.03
